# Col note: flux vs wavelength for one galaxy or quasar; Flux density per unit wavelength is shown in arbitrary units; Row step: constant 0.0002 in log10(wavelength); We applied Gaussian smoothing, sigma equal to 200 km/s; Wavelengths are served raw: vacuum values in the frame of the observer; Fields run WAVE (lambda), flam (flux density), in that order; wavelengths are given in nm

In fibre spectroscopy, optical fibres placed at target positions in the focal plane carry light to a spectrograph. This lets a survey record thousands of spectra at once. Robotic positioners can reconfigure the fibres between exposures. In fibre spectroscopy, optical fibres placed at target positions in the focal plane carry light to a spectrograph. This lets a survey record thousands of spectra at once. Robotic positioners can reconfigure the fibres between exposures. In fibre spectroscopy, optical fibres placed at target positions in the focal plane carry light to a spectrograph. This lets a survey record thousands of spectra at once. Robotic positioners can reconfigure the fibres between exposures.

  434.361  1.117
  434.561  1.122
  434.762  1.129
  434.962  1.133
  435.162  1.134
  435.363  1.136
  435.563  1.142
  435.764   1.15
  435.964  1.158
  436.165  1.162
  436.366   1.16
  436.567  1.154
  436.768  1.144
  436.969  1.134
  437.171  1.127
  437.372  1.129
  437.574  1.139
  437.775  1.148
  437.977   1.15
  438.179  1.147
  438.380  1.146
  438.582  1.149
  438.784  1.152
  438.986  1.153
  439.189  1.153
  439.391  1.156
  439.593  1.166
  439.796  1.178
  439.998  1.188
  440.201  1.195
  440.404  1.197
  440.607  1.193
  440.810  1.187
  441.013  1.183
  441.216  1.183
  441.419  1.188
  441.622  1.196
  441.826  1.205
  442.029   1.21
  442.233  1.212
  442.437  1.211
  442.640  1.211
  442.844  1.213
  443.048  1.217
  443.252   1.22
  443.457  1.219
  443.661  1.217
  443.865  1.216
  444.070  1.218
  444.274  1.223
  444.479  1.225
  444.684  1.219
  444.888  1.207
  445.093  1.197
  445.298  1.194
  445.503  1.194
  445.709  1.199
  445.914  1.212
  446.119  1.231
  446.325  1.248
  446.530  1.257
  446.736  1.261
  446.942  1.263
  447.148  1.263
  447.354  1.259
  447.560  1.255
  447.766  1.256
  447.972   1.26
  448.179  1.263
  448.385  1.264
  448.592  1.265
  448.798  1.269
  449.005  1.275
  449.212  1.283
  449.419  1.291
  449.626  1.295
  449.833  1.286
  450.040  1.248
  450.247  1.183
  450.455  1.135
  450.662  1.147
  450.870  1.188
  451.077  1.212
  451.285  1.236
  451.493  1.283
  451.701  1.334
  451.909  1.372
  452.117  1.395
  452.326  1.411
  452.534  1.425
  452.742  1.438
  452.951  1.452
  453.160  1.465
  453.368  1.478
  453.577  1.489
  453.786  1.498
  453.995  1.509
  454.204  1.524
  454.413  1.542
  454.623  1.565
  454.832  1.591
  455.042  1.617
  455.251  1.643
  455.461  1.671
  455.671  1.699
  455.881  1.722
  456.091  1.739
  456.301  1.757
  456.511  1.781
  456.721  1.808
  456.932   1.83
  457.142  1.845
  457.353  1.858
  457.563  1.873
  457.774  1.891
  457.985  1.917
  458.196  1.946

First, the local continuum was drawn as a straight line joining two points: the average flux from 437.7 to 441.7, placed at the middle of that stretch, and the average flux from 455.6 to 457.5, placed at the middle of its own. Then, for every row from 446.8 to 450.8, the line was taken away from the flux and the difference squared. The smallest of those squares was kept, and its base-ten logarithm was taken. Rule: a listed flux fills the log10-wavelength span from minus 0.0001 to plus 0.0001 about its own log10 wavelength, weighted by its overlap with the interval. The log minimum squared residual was -1.53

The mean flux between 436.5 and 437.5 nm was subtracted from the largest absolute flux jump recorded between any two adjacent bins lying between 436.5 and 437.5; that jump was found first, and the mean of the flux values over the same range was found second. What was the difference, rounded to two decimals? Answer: -1.13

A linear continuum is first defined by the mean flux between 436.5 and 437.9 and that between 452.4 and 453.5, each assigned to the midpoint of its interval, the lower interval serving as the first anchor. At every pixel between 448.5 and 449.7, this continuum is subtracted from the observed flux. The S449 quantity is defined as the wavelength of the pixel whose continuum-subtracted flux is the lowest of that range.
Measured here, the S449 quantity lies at 448.798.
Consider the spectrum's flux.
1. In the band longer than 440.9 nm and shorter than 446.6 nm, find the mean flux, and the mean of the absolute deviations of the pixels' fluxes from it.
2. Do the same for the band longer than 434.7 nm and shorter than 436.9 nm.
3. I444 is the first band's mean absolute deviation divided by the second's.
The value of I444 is 1.2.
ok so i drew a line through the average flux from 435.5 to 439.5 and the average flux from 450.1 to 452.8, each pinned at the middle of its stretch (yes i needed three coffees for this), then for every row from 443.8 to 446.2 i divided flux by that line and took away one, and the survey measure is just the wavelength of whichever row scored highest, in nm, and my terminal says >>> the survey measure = 444.274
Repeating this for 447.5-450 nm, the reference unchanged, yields 449.626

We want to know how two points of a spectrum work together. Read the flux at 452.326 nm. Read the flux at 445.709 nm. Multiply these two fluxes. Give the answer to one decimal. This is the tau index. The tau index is 1.7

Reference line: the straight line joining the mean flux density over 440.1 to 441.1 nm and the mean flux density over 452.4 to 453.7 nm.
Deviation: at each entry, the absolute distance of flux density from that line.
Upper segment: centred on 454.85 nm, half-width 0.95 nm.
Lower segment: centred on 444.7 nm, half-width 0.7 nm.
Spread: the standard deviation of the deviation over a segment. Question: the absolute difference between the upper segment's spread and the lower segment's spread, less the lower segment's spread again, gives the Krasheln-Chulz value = 0.012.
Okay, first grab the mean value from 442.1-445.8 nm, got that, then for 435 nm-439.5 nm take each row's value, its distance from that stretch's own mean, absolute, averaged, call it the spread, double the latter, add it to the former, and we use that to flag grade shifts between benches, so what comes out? 1.2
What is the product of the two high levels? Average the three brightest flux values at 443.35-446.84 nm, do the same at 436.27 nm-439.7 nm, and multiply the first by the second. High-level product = 1.46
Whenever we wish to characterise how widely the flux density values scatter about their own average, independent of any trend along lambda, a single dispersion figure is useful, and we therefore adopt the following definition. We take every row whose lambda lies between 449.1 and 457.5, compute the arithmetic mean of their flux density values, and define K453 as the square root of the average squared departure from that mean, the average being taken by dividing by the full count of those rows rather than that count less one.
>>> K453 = 0.21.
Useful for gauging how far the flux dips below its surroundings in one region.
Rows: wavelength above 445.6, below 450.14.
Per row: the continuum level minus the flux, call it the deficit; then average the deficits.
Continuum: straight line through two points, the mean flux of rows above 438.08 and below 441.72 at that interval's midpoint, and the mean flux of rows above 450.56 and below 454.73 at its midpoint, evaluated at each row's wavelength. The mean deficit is 0.05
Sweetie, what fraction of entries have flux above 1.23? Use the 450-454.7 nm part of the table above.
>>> 0.78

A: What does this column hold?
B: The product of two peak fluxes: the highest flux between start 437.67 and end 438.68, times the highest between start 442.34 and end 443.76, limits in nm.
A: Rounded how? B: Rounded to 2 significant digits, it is 1.4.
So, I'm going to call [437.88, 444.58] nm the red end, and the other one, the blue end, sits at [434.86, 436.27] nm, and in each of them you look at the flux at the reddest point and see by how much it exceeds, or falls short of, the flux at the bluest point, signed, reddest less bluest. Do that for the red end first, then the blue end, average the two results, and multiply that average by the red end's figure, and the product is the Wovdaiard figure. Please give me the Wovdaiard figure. 0.004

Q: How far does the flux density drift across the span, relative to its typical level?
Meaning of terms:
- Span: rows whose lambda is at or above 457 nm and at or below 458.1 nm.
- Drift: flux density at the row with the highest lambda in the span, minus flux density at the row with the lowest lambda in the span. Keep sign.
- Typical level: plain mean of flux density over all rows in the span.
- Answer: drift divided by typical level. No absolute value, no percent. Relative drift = 0.038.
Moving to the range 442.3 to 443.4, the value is 0.007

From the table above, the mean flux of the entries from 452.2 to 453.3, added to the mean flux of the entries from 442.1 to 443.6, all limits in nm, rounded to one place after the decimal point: 2.7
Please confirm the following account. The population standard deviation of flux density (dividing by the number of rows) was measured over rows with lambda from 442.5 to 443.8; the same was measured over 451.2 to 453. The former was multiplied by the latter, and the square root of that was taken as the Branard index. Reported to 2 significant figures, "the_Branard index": 0.015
